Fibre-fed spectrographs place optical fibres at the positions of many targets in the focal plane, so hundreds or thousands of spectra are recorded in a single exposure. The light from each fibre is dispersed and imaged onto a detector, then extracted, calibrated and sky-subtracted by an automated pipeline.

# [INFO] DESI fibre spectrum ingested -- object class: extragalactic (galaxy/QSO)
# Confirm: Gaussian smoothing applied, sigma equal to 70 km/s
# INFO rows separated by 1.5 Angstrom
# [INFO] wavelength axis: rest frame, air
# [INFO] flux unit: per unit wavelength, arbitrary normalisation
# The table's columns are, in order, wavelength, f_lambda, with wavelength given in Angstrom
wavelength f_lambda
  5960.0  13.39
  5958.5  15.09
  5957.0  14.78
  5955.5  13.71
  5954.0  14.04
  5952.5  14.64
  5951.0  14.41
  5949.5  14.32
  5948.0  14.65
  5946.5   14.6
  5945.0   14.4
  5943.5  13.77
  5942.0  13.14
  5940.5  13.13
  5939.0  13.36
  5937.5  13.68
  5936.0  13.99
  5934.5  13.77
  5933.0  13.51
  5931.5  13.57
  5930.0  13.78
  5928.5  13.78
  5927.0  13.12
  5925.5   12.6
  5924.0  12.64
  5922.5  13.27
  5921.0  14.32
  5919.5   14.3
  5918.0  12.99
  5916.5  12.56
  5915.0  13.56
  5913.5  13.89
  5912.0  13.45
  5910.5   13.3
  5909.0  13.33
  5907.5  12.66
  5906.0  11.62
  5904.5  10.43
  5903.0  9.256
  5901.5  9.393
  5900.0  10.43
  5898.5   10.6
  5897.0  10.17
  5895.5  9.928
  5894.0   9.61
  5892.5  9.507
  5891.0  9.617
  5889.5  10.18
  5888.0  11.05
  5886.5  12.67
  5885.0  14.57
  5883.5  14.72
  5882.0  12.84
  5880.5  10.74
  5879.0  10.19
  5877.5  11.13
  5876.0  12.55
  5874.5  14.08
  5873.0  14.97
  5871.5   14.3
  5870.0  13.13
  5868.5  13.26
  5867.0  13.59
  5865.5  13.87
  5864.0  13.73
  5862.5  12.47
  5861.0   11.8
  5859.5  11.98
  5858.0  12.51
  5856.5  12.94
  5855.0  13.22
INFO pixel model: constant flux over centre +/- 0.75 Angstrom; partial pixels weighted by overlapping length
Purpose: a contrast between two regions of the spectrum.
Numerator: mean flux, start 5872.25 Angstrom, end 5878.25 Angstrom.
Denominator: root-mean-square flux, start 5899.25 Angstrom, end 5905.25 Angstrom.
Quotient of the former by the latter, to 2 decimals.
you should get 1.33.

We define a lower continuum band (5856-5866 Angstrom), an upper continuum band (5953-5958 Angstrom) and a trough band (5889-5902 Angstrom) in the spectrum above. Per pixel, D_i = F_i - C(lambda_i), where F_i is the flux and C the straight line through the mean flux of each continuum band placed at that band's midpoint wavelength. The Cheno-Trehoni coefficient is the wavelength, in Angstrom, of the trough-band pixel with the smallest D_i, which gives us 5901.5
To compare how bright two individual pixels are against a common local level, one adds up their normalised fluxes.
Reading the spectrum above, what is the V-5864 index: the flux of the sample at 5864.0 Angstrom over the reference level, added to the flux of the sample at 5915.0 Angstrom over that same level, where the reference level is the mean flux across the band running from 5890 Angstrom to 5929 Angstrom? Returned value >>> 2.29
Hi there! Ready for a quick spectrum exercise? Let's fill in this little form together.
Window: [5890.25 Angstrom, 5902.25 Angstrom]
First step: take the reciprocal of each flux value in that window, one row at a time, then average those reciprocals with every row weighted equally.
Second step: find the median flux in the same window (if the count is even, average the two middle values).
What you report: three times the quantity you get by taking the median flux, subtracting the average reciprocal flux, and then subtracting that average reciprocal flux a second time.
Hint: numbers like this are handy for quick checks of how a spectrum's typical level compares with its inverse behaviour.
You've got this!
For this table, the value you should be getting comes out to 28.7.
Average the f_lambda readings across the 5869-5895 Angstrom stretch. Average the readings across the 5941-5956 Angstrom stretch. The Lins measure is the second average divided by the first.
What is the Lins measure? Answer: 1.17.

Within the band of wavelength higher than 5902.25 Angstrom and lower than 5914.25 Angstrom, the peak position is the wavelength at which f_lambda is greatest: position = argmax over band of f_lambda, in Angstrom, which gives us 5913.5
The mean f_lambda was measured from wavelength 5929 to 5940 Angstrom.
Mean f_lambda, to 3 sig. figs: 13.7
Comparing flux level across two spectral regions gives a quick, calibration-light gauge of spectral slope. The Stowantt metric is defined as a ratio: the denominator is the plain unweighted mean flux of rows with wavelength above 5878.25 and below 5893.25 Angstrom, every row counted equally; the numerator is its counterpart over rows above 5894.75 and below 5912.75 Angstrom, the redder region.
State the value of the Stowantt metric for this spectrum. 0.97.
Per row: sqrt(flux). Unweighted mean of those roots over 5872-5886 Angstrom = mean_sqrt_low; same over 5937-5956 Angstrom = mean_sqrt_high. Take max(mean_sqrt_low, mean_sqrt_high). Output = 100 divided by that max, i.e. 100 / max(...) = 26.7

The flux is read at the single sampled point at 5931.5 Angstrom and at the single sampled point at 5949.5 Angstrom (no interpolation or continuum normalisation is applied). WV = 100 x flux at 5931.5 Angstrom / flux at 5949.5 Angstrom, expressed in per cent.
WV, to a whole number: 95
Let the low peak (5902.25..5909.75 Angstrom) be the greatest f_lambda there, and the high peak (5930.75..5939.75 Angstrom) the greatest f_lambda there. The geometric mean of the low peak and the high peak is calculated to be 13.7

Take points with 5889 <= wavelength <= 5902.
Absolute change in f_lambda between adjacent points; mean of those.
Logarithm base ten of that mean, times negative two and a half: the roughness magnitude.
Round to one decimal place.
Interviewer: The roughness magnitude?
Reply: 1.1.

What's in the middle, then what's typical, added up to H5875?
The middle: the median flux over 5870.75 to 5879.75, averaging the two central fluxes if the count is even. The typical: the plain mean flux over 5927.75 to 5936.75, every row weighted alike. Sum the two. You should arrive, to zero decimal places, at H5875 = 27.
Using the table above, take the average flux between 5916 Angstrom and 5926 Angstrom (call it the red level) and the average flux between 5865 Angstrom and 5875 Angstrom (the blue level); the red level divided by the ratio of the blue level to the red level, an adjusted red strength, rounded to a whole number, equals 13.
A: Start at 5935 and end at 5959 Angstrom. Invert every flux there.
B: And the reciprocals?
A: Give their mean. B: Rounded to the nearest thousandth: 0.071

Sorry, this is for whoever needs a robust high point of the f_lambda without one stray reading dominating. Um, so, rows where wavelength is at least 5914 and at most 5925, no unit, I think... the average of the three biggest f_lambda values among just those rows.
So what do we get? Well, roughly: 14.06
